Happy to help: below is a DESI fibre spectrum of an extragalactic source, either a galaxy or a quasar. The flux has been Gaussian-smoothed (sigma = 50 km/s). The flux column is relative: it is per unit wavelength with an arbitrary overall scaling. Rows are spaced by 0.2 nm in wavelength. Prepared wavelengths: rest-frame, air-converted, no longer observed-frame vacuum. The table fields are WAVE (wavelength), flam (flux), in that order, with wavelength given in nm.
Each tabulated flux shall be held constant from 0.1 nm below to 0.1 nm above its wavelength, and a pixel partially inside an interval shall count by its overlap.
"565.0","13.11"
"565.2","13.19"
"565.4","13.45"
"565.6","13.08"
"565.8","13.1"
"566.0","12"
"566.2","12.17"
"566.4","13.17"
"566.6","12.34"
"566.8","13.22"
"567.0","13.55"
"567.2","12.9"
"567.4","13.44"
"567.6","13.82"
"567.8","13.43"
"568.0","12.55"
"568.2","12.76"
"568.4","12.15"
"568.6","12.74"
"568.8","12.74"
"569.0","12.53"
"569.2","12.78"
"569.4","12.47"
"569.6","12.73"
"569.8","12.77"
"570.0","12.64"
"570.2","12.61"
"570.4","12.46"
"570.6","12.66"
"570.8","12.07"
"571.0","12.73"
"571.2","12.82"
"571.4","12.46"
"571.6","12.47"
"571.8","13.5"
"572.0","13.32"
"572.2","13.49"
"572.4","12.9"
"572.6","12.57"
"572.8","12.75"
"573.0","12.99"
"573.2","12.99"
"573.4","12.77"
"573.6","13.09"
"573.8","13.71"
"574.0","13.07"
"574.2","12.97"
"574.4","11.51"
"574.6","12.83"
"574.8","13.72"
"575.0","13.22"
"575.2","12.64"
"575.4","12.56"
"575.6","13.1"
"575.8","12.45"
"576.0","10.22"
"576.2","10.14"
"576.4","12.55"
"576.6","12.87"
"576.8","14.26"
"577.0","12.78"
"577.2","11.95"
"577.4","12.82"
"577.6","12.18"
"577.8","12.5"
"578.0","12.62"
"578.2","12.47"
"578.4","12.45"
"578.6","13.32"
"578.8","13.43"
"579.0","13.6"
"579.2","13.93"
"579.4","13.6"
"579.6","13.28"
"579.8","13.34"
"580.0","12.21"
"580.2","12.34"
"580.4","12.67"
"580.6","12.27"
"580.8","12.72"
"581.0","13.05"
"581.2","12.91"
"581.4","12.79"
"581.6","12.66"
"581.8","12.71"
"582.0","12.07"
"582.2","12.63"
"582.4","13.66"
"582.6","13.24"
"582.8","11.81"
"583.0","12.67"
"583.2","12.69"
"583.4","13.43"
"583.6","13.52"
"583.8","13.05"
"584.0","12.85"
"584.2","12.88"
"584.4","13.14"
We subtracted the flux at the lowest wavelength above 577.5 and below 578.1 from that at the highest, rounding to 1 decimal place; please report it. 0.4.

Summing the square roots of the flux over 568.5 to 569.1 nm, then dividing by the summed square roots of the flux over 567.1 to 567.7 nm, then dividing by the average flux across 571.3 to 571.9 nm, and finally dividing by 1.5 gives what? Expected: 0.0506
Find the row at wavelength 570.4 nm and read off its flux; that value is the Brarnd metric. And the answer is 12.46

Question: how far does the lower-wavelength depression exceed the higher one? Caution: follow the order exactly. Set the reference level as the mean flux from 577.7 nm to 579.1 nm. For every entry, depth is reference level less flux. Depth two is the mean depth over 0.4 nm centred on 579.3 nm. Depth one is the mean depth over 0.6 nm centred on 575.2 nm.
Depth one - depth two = 0.96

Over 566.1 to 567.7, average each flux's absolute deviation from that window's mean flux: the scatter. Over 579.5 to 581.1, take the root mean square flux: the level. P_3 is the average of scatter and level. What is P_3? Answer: 6.598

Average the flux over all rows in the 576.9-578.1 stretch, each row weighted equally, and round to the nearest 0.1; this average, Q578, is 12.5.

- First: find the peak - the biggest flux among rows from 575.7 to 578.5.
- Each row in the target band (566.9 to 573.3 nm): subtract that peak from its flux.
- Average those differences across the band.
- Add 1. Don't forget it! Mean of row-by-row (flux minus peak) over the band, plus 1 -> -0.423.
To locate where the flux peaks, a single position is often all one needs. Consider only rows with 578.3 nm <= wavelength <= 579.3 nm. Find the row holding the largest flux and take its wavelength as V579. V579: 579.2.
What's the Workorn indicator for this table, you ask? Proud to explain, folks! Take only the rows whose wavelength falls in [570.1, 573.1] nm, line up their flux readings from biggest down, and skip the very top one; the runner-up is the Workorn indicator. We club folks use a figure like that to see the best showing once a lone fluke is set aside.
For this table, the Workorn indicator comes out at 13.49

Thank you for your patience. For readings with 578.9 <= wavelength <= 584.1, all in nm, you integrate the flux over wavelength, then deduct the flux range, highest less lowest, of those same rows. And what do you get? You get 65.0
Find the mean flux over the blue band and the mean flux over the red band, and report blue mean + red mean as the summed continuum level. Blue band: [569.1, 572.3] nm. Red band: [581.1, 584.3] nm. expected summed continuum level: 25.60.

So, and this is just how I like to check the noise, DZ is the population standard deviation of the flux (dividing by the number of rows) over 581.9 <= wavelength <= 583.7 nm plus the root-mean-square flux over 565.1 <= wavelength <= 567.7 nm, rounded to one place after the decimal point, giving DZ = 13.7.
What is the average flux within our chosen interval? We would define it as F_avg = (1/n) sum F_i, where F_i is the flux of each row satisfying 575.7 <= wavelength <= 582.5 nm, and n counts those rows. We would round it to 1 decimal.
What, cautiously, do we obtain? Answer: 12.7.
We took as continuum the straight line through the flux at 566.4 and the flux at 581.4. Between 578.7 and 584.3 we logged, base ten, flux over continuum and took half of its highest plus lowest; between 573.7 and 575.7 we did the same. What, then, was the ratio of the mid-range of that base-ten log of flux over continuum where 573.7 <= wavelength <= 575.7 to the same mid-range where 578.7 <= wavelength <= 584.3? -15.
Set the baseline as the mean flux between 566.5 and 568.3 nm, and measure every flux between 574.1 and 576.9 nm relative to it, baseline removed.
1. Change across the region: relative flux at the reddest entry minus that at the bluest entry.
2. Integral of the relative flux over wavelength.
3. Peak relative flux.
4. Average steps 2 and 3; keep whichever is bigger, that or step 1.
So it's 1.3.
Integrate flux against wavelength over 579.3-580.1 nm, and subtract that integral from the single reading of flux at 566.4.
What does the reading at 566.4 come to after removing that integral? 2.7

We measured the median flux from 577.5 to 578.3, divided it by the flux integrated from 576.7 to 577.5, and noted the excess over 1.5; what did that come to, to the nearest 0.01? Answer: -0.30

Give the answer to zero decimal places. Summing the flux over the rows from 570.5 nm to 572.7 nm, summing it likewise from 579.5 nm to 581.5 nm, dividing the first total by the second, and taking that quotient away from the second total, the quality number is 126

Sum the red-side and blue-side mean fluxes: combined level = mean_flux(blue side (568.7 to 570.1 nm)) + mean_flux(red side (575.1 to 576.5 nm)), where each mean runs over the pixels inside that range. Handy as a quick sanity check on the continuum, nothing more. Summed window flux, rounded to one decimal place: 24.6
